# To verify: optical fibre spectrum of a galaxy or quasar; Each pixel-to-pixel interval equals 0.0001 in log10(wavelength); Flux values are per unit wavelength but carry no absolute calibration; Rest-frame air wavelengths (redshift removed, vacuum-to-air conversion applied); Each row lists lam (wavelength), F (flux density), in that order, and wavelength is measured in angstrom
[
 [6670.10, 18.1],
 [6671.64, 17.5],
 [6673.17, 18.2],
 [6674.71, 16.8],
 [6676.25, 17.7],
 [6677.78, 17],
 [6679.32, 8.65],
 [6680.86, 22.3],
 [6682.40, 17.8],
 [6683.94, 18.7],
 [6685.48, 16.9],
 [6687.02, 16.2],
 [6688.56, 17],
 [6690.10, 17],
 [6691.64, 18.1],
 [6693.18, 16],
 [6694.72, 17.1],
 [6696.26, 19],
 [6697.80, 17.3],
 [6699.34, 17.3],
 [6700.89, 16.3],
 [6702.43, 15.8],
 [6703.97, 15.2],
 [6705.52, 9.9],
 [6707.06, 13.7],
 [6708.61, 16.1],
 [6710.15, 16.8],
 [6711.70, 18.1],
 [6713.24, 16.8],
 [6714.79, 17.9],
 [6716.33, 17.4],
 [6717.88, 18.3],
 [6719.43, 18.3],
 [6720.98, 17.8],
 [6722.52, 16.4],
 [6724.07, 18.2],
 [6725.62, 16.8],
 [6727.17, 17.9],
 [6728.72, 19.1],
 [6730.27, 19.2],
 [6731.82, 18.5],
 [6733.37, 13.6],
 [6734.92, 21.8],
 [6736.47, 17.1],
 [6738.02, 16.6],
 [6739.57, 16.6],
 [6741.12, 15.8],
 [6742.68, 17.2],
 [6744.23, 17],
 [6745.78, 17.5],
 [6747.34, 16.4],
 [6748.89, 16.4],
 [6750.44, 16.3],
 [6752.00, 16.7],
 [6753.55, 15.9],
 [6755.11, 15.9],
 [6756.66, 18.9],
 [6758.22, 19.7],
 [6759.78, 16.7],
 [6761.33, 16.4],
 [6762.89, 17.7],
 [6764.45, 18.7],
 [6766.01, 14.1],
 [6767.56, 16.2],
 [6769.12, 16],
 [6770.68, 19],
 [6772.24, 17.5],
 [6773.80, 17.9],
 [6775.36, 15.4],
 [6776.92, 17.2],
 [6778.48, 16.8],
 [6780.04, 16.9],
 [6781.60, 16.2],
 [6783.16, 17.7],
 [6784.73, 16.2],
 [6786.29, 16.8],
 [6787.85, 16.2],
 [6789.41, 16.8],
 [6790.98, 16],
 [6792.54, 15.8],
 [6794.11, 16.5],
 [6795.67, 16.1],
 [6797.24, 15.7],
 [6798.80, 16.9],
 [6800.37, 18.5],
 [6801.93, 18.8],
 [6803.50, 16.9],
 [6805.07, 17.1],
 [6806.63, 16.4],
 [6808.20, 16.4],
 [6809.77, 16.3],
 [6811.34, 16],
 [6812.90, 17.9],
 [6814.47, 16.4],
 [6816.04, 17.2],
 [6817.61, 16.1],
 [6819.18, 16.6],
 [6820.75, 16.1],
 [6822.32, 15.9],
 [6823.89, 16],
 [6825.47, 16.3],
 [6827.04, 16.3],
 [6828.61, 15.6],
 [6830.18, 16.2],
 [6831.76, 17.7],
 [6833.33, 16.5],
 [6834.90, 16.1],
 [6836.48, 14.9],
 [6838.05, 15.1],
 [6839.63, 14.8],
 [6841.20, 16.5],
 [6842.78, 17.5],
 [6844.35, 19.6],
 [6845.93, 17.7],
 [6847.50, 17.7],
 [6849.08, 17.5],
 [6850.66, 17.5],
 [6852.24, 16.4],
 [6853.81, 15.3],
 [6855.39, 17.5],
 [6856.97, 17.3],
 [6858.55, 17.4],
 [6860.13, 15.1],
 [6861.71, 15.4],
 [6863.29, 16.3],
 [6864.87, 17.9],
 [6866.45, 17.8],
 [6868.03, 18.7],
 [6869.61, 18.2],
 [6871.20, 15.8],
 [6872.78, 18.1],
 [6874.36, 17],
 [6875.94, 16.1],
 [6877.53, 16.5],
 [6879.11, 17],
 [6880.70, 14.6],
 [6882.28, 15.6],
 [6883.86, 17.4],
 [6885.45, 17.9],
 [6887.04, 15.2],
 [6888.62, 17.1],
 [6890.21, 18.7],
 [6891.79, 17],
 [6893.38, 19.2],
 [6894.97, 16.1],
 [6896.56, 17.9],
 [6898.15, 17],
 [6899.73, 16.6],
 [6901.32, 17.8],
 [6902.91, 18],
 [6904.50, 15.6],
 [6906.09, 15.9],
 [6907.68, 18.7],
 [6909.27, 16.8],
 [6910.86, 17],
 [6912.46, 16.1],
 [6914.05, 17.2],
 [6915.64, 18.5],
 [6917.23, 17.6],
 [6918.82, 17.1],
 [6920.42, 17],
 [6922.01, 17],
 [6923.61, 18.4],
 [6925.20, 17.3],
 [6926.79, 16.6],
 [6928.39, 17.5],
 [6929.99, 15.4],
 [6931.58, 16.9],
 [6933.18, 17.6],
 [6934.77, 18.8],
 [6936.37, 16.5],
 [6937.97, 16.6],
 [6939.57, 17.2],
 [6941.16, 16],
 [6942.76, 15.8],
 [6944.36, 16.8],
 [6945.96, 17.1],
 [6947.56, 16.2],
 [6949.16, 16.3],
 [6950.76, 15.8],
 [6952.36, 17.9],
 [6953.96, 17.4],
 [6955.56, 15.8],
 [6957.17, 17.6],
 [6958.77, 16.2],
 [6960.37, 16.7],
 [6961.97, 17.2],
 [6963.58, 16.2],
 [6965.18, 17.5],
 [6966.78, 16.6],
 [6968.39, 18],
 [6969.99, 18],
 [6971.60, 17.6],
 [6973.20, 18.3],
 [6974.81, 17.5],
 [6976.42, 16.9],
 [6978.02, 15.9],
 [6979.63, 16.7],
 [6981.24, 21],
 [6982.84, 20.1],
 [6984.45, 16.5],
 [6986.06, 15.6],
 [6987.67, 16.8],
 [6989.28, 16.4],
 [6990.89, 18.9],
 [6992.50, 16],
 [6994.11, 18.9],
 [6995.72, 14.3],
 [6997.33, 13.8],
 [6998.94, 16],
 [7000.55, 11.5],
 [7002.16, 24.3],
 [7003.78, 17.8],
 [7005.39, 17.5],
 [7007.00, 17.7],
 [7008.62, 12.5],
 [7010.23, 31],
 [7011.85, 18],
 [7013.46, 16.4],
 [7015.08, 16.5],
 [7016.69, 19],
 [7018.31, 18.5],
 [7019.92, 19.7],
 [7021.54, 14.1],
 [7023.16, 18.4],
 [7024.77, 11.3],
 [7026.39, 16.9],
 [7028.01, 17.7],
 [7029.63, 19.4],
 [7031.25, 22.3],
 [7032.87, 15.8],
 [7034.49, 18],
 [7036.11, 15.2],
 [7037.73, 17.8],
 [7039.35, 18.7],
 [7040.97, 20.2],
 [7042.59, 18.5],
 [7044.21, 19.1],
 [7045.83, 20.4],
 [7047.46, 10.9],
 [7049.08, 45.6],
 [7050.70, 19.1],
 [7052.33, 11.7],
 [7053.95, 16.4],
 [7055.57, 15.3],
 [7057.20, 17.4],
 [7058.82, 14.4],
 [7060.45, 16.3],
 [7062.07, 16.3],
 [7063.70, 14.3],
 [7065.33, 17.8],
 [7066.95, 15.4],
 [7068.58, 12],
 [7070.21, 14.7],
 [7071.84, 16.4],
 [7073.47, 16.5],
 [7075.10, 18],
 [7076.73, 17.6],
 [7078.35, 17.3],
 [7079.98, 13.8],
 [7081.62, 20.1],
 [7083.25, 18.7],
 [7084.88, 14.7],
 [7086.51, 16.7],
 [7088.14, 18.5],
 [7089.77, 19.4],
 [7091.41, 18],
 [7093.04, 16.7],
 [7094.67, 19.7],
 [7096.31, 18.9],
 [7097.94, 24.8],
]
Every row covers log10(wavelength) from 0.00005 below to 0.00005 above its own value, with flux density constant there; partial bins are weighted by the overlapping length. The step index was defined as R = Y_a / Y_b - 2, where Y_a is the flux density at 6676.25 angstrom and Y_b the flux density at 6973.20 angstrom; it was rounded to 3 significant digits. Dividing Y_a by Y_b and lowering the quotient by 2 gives -1.03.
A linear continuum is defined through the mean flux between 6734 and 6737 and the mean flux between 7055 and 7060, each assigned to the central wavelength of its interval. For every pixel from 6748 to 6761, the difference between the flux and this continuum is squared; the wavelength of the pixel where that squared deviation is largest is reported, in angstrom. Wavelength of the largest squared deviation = 6753.55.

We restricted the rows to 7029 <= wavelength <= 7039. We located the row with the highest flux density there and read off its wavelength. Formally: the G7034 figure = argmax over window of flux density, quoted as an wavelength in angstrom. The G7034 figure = 7031.25 angstrom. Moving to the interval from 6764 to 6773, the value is 6770.68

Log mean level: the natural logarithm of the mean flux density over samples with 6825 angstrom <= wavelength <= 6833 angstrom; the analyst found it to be 2.80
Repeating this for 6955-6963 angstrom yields 2.82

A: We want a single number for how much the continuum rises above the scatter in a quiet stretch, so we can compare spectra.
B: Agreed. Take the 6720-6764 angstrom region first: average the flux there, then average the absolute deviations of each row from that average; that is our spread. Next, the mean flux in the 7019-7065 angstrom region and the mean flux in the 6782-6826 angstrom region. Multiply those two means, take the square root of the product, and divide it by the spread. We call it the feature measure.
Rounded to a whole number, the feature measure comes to 15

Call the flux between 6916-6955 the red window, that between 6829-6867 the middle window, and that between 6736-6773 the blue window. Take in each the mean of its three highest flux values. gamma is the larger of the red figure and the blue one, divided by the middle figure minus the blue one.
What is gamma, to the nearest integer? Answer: -25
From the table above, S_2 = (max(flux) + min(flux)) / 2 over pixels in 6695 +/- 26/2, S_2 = 14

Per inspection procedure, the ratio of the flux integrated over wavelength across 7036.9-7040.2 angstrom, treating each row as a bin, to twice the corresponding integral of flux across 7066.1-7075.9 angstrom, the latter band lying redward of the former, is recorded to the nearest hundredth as 0.20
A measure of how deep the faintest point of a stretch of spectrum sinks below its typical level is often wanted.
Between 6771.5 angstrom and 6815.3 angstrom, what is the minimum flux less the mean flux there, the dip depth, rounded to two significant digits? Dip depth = -1.4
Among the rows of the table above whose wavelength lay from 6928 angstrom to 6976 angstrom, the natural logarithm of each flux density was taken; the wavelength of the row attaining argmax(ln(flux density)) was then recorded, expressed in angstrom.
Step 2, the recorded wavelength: 6934.77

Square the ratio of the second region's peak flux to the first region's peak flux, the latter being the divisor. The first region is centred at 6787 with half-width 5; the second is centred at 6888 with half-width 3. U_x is 1.1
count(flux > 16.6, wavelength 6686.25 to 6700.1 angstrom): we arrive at 7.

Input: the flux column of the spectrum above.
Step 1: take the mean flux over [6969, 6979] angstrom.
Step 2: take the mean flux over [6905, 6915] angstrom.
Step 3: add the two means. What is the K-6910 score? 34.3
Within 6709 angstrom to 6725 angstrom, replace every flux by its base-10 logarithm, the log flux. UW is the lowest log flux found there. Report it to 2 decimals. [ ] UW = 1.21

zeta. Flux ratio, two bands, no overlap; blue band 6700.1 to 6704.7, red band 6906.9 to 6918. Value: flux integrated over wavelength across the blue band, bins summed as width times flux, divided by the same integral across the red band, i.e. 0.38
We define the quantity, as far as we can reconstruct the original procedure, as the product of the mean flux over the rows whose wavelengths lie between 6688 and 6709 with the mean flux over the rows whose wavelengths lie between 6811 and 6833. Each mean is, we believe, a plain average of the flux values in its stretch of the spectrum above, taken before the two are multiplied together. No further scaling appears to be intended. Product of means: 265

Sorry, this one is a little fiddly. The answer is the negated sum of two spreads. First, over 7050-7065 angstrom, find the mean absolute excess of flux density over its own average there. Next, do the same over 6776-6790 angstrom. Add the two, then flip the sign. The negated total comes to -1.9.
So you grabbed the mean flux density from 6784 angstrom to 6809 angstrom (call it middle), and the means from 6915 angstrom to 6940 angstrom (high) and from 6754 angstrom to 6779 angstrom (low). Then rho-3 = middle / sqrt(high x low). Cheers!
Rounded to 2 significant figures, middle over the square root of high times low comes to 0.97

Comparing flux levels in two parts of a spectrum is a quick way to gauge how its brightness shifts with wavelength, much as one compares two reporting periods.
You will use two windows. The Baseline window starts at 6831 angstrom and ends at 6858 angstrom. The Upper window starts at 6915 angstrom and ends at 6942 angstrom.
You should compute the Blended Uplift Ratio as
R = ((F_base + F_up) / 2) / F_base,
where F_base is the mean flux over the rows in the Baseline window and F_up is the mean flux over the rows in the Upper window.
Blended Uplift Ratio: 1.01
